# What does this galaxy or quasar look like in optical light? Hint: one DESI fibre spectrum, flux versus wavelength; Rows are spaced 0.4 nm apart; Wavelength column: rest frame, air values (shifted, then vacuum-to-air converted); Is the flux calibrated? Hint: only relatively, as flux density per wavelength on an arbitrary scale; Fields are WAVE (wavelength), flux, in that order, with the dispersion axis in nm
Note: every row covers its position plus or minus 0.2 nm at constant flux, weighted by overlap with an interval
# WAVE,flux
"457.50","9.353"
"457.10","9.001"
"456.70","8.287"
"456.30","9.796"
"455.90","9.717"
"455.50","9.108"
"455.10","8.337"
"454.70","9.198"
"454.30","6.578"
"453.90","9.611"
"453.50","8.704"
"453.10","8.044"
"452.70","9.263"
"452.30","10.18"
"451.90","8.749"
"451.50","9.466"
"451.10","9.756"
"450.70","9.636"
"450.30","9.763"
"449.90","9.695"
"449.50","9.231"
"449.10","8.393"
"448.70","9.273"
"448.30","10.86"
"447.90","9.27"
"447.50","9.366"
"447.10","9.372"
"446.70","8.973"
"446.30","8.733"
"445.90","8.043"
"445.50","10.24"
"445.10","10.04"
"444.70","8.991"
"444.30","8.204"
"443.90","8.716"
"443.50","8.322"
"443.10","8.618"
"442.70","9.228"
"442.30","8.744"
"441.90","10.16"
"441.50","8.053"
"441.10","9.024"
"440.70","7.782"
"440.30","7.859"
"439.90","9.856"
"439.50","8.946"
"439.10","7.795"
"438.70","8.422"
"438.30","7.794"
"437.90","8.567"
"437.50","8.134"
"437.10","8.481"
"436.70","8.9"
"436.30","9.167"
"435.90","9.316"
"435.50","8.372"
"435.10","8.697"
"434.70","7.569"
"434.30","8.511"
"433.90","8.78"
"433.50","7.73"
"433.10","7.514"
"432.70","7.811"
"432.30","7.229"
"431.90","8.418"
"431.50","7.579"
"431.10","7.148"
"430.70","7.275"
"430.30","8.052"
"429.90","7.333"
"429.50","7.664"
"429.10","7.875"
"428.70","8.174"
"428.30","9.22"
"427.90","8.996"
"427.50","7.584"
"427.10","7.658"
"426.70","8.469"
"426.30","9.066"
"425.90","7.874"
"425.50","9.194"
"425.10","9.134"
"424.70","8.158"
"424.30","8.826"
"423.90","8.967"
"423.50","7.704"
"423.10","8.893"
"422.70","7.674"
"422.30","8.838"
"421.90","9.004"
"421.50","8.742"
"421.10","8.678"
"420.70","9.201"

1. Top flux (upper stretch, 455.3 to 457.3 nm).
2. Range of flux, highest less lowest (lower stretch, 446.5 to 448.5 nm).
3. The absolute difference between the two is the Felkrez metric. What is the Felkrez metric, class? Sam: 7.9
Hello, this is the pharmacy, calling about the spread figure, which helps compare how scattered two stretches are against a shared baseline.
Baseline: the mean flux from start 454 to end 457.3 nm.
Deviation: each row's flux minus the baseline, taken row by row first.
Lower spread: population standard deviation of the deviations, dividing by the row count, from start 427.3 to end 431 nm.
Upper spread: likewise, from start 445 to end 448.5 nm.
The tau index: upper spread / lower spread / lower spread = 1.9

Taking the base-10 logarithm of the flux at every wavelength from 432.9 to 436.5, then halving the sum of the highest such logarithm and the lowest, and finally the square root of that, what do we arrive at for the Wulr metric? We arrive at 0.960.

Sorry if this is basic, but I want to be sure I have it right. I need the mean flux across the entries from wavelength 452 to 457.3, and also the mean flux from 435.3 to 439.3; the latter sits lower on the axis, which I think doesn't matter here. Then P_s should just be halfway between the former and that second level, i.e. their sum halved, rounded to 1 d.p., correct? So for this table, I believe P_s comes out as 8.7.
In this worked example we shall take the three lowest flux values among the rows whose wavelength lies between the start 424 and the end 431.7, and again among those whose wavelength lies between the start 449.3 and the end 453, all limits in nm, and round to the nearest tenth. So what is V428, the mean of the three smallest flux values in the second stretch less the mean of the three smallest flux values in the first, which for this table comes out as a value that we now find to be 1.8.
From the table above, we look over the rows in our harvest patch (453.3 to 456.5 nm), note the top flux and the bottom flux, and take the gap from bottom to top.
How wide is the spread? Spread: 3.2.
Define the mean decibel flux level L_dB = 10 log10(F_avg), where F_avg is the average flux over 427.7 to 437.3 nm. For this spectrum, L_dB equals 9.12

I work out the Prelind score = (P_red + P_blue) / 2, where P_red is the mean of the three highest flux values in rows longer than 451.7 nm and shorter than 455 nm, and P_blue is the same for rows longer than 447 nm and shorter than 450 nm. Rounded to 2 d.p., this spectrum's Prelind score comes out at 9.83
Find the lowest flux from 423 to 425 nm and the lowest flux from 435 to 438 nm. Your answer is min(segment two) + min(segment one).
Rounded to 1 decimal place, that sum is 15.8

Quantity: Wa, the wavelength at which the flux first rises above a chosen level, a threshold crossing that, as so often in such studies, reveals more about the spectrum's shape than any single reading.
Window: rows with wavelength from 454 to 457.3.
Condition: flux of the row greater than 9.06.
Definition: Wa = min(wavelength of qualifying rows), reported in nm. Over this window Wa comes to 454.70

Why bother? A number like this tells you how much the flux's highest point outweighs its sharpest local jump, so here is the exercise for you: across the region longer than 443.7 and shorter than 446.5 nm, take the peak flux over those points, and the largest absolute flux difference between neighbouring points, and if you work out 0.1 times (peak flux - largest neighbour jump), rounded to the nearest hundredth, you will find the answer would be 0.80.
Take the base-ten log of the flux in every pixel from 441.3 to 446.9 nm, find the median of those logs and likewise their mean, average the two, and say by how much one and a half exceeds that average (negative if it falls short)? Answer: 0.55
